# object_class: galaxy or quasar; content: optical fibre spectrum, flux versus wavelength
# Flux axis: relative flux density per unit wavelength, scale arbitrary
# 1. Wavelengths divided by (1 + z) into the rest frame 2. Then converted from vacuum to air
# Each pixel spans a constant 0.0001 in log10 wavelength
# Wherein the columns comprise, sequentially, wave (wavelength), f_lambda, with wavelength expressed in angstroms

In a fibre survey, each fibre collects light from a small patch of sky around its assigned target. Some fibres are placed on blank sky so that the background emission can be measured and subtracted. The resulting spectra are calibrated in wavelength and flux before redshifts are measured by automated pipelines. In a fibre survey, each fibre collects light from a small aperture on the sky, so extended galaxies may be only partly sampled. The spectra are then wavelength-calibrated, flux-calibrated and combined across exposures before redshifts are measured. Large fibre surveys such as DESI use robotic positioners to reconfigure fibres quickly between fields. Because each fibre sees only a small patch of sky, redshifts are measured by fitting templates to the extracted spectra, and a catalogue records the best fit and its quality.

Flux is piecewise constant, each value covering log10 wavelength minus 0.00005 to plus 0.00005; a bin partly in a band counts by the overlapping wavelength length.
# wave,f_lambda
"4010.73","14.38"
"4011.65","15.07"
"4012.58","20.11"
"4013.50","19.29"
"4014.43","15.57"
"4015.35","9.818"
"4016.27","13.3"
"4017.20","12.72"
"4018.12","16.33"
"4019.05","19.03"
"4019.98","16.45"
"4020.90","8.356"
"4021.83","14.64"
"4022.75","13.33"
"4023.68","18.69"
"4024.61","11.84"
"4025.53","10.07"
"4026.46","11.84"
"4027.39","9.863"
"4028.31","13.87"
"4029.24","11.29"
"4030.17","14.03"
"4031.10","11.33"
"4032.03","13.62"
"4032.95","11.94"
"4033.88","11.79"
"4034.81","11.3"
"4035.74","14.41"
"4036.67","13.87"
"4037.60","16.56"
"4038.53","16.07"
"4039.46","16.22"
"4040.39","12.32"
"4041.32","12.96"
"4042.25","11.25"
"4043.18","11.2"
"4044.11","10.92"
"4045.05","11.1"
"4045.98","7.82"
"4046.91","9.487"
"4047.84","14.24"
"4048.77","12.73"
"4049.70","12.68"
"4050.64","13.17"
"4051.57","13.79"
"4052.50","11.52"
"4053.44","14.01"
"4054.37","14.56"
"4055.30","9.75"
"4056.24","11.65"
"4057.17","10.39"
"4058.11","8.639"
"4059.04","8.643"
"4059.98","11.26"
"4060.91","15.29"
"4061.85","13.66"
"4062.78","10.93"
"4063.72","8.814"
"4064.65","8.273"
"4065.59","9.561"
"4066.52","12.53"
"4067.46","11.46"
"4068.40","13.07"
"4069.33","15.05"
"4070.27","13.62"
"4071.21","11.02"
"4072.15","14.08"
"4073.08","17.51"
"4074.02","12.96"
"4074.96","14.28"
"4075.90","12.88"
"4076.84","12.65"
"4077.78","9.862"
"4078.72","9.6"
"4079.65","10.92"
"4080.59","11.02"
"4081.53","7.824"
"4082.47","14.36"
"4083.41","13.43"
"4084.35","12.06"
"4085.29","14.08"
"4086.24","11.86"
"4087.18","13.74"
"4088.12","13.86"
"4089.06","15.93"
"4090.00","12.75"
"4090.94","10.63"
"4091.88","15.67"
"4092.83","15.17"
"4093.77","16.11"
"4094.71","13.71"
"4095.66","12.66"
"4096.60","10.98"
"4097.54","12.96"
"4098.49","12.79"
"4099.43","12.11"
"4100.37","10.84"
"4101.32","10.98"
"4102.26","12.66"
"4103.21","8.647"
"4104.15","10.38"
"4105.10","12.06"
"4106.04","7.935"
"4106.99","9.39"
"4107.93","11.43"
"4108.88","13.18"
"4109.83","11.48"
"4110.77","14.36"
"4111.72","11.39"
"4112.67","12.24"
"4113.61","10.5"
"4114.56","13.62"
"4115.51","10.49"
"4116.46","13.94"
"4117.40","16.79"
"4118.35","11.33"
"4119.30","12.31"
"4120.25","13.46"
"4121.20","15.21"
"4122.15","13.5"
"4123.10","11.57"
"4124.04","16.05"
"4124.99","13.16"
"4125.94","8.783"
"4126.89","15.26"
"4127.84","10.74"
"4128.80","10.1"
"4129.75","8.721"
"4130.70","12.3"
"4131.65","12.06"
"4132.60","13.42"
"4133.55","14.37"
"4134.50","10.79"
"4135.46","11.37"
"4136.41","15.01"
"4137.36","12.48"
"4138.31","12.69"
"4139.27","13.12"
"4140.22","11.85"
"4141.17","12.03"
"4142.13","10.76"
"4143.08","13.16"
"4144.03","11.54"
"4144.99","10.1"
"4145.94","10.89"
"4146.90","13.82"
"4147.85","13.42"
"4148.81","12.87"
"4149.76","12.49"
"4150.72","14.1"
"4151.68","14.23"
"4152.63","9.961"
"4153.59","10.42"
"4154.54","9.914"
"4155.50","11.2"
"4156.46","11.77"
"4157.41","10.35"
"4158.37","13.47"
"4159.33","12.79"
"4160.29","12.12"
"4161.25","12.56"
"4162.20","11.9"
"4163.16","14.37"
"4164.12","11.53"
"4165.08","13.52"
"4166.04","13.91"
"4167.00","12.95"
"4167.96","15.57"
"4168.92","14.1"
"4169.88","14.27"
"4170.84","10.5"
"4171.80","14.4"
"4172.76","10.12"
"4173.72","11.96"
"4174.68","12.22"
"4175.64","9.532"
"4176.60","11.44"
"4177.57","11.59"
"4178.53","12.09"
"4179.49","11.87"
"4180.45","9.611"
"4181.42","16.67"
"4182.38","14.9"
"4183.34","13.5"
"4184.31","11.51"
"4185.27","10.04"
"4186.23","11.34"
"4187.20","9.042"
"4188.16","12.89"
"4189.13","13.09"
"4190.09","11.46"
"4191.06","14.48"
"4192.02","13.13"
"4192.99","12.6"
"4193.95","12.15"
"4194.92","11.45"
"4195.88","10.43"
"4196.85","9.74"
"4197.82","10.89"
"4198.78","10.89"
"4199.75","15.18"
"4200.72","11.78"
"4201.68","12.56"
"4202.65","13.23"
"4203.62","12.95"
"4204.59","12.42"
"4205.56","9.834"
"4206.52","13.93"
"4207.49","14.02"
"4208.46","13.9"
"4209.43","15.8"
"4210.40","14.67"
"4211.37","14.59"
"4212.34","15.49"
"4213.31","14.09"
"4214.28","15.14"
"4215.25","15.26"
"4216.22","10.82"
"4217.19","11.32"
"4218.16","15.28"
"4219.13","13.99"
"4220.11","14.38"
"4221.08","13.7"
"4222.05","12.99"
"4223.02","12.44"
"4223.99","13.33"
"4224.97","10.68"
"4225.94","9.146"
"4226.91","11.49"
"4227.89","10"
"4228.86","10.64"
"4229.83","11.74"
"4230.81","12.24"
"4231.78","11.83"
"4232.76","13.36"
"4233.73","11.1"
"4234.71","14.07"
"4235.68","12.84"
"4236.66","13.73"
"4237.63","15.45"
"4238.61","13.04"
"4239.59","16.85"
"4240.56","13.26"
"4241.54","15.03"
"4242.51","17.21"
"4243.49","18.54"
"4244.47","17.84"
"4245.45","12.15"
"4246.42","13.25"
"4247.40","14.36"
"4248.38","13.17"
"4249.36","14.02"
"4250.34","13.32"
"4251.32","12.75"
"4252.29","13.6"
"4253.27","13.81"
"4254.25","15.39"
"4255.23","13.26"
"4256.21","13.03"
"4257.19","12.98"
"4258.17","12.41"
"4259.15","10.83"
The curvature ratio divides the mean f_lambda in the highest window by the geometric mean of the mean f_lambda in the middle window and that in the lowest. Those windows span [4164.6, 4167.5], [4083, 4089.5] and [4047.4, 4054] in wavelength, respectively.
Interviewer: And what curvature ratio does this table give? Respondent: 1.01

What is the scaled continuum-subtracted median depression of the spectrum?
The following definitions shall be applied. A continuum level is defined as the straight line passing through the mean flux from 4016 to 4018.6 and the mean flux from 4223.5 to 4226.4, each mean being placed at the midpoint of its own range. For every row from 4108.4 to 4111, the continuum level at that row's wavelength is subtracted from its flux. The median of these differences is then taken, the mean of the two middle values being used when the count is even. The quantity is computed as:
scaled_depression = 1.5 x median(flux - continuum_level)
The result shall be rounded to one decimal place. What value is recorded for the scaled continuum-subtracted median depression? 0.6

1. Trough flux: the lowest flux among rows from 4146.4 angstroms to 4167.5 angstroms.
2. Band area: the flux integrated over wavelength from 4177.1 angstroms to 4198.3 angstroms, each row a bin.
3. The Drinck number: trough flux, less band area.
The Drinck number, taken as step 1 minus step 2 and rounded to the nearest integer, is -245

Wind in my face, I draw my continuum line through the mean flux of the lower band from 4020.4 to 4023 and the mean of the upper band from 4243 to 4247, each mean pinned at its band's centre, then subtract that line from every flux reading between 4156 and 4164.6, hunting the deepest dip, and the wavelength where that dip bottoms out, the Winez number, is 4157.41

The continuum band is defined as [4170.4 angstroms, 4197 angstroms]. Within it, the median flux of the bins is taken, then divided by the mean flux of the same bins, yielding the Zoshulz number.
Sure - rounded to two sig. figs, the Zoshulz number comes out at 0.98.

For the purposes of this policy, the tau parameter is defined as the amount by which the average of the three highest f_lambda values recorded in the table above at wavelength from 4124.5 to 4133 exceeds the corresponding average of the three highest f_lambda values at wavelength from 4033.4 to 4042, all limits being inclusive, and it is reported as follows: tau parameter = -2.3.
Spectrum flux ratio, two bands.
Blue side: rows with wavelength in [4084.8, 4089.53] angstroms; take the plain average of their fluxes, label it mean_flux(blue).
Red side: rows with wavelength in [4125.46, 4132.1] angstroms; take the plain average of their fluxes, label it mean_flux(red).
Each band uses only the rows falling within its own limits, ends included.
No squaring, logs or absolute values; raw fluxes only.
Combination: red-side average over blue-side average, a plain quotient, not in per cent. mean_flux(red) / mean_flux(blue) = 0.80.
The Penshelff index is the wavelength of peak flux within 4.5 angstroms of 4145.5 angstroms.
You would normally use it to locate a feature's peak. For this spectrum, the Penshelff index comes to 4146.90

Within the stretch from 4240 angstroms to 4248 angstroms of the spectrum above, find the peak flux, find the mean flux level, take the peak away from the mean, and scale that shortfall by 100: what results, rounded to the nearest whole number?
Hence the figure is -334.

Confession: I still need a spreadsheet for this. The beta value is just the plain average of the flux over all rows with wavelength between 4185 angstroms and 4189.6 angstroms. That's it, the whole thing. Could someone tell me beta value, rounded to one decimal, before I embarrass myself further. 11.3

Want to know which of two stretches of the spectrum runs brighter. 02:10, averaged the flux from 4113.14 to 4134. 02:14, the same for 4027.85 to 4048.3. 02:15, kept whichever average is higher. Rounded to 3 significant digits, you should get 12.6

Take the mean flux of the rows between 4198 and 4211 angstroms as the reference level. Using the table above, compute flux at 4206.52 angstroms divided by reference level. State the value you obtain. 1.06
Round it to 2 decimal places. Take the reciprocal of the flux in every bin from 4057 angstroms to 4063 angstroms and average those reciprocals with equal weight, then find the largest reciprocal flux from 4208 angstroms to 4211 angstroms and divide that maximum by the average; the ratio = 0.78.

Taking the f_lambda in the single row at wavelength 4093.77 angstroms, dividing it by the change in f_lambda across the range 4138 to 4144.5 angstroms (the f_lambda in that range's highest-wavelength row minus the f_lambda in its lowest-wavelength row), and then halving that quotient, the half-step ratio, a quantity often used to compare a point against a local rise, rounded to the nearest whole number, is -7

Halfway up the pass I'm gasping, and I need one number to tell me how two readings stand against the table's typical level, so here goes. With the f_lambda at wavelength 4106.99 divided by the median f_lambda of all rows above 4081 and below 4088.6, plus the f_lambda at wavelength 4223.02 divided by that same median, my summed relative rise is 1.61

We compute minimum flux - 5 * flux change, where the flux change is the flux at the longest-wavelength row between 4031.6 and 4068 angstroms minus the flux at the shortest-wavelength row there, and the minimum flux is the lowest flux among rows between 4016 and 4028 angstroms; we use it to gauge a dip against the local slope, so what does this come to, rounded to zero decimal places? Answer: 19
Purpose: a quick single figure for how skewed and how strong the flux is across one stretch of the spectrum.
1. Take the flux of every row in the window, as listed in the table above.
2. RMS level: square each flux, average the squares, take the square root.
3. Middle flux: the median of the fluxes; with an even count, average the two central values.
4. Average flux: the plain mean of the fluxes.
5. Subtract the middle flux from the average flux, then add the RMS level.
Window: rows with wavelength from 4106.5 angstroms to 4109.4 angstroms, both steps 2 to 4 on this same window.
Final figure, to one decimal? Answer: 11.3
